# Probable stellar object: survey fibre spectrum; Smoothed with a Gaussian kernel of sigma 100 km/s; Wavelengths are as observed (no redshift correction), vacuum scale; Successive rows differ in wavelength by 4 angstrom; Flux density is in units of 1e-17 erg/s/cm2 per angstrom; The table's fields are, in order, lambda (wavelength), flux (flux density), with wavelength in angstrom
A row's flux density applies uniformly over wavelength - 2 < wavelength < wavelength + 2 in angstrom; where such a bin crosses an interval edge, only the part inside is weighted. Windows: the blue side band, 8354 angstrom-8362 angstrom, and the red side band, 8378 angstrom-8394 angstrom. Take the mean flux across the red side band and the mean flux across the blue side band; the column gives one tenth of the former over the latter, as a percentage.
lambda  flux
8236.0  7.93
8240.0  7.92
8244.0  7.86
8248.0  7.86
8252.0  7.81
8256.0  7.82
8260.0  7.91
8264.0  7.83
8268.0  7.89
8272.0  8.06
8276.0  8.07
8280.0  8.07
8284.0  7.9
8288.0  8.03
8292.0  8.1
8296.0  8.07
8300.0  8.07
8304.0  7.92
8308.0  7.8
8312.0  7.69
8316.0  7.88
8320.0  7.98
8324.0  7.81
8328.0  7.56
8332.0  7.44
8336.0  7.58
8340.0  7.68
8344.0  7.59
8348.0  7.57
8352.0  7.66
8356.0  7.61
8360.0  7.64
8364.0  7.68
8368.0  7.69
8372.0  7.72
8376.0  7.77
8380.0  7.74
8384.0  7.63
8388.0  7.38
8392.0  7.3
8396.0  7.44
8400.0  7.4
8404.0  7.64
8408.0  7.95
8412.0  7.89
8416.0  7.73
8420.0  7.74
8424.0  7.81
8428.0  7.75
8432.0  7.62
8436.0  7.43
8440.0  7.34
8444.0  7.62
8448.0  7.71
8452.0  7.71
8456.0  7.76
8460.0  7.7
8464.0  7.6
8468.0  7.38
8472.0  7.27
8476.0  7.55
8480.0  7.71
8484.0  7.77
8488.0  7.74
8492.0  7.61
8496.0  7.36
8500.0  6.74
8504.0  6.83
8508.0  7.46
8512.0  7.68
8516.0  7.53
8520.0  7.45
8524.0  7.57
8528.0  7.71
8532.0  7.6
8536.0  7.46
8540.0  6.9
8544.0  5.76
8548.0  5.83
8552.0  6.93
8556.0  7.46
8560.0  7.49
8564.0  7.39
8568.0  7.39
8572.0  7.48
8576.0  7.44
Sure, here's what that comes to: 9.9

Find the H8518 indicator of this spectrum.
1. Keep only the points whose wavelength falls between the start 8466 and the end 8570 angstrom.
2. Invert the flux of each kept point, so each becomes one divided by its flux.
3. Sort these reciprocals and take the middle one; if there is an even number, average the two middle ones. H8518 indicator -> 0.134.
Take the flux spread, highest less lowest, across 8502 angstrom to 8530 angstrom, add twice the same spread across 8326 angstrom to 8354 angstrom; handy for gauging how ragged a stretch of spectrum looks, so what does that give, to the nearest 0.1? 1.4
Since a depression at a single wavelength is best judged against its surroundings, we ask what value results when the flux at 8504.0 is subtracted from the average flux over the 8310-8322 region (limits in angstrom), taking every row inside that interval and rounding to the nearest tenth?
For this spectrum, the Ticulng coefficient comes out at 1.0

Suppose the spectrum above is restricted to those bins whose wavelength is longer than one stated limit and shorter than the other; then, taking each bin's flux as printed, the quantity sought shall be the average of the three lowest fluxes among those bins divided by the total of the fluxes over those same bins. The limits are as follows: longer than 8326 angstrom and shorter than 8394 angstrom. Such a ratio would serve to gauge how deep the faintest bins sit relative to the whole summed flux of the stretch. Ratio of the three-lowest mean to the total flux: 0.0571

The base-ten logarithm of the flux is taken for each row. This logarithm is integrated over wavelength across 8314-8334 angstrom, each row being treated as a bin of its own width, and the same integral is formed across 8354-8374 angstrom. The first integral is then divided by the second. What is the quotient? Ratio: 1.00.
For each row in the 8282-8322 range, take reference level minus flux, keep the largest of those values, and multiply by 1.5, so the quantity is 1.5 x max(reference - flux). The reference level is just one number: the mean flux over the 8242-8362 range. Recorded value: 0.2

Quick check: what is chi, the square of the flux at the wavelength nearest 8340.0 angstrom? 59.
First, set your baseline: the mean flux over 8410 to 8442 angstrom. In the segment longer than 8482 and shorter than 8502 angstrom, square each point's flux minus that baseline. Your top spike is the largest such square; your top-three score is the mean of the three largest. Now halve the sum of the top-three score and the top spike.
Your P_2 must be 0.59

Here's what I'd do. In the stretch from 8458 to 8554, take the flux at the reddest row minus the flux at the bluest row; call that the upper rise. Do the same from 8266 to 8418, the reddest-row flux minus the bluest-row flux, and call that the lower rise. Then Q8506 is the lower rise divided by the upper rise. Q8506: 0.2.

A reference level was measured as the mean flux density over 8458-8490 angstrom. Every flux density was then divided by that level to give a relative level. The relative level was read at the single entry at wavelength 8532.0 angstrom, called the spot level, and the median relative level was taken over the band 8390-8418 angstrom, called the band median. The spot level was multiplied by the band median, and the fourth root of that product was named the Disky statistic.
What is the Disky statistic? 1.00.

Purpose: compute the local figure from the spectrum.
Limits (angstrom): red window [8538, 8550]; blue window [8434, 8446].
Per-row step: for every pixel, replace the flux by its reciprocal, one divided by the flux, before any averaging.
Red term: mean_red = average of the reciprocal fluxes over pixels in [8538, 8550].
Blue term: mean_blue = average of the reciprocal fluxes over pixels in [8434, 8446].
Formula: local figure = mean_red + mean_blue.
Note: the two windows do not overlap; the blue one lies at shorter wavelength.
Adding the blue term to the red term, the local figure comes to 0.30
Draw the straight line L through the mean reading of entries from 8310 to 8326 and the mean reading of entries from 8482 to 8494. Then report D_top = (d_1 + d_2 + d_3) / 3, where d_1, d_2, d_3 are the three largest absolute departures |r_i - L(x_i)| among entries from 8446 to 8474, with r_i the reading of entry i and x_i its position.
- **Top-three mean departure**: 0.31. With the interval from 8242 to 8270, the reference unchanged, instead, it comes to 0.07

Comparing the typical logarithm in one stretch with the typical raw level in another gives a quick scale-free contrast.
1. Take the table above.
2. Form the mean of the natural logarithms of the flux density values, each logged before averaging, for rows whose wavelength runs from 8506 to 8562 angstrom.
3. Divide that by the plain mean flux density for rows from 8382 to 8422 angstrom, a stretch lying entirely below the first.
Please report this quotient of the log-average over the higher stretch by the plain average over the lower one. 0.259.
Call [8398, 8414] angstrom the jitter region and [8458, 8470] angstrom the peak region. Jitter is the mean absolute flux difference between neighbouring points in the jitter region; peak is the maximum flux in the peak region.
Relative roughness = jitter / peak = 0.026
